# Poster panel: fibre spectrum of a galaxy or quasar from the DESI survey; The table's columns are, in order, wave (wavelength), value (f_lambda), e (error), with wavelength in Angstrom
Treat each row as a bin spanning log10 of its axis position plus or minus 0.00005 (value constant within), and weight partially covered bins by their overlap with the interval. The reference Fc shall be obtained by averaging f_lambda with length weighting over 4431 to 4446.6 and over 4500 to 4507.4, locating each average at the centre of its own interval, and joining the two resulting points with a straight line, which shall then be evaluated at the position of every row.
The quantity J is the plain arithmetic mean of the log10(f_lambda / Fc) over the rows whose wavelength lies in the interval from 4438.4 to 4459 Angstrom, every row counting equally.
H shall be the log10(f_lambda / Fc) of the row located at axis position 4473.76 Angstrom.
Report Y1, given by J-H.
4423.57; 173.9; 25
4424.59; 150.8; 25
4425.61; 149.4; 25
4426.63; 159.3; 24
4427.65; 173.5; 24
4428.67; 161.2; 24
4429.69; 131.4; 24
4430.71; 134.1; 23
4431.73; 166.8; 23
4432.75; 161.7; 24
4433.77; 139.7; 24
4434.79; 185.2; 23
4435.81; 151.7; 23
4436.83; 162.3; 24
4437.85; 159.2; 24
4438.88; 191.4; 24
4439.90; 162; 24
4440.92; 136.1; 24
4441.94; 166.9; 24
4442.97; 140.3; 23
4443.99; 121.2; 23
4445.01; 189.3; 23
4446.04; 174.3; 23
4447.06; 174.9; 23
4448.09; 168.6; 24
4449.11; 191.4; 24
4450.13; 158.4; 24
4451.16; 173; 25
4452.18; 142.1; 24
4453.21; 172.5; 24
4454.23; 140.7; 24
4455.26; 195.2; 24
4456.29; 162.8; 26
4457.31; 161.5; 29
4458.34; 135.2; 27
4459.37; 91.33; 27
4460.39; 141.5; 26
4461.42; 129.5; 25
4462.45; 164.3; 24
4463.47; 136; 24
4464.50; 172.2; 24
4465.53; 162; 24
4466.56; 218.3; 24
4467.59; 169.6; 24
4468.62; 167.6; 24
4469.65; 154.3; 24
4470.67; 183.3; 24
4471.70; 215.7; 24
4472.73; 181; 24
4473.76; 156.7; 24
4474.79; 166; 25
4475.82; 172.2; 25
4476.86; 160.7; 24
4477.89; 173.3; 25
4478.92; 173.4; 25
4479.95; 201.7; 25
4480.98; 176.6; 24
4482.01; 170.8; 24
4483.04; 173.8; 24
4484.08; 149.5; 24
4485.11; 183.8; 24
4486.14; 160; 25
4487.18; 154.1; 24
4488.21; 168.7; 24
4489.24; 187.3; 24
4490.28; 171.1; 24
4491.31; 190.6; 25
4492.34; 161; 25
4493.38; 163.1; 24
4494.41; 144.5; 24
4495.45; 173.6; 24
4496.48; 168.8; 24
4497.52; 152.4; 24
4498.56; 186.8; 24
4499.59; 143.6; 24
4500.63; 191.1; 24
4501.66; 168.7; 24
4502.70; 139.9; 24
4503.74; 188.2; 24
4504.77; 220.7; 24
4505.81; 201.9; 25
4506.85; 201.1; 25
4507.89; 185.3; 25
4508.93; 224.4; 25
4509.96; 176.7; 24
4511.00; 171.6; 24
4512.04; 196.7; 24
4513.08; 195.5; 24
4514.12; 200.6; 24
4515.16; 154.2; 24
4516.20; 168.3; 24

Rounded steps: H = -0.047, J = -0.007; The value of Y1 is 0.039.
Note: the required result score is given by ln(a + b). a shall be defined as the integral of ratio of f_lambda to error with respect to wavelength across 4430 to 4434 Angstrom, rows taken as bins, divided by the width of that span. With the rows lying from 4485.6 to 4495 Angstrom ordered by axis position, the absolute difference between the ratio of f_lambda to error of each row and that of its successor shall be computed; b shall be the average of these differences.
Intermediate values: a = 6.4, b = 0.61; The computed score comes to 1.949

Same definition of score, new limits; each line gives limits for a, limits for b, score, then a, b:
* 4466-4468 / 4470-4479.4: 2.160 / 8.1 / 0.57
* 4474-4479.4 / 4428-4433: 2.038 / 6.8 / 0.88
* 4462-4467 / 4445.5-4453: 2.053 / 7.1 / 0.71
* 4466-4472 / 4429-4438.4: 2.146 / 7.7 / 0.90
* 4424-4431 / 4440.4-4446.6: 2.029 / 6.3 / 1.32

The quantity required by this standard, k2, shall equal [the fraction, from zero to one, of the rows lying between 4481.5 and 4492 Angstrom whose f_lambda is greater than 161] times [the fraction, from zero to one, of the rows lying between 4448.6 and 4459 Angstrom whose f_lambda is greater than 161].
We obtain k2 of 0.42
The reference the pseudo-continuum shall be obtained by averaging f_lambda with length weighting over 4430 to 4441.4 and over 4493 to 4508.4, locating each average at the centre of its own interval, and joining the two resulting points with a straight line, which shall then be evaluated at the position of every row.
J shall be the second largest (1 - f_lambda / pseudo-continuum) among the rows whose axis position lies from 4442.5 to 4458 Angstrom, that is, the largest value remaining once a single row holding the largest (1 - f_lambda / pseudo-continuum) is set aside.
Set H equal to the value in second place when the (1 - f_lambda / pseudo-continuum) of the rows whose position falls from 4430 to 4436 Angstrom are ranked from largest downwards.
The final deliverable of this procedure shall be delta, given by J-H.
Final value 0.02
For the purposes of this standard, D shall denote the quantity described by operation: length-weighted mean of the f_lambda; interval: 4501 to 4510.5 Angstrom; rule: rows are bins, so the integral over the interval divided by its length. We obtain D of 190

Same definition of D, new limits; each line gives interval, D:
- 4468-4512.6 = 176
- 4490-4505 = 170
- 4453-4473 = 162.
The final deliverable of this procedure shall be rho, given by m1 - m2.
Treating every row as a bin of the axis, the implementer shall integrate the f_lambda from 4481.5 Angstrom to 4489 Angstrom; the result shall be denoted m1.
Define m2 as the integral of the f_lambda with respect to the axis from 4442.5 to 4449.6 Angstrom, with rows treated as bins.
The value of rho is 72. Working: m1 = 1250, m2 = 1178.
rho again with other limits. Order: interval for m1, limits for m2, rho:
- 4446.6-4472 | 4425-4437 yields 2262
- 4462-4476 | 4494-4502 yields 1090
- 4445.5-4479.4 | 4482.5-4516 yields -324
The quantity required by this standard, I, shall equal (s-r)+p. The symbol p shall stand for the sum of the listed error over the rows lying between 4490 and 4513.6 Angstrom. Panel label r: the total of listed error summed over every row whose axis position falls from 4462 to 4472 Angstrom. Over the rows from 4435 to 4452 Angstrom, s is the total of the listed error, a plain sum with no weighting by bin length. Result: 697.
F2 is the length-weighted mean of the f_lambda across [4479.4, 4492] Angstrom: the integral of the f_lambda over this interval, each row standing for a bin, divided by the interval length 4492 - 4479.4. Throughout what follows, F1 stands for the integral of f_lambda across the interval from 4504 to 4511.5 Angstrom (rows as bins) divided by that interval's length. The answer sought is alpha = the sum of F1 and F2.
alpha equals 371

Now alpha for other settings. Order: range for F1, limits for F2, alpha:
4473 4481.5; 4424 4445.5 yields 330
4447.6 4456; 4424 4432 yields 321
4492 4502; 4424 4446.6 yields 323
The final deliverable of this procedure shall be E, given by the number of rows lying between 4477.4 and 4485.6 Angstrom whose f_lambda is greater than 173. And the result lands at 6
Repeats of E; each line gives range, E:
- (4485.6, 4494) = 2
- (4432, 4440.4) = 2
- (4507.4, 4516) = 6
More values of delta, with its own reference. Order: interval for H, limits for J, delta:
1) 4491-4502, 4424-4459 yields 0.01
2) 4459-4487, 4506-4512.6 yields -0.21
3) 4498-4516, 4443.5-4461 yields 0.07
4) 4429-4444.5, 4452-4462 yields 0.05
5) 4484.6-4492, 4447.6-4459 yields 0.07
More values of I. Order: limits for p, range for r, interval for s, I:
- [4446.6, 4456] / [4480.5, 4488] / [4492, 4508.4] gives 435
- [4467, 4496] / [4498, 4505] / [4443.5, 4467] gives 1077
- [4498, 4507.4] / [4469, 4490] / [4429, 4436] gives -104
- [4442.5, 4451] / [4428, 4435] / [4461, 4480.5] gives 484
